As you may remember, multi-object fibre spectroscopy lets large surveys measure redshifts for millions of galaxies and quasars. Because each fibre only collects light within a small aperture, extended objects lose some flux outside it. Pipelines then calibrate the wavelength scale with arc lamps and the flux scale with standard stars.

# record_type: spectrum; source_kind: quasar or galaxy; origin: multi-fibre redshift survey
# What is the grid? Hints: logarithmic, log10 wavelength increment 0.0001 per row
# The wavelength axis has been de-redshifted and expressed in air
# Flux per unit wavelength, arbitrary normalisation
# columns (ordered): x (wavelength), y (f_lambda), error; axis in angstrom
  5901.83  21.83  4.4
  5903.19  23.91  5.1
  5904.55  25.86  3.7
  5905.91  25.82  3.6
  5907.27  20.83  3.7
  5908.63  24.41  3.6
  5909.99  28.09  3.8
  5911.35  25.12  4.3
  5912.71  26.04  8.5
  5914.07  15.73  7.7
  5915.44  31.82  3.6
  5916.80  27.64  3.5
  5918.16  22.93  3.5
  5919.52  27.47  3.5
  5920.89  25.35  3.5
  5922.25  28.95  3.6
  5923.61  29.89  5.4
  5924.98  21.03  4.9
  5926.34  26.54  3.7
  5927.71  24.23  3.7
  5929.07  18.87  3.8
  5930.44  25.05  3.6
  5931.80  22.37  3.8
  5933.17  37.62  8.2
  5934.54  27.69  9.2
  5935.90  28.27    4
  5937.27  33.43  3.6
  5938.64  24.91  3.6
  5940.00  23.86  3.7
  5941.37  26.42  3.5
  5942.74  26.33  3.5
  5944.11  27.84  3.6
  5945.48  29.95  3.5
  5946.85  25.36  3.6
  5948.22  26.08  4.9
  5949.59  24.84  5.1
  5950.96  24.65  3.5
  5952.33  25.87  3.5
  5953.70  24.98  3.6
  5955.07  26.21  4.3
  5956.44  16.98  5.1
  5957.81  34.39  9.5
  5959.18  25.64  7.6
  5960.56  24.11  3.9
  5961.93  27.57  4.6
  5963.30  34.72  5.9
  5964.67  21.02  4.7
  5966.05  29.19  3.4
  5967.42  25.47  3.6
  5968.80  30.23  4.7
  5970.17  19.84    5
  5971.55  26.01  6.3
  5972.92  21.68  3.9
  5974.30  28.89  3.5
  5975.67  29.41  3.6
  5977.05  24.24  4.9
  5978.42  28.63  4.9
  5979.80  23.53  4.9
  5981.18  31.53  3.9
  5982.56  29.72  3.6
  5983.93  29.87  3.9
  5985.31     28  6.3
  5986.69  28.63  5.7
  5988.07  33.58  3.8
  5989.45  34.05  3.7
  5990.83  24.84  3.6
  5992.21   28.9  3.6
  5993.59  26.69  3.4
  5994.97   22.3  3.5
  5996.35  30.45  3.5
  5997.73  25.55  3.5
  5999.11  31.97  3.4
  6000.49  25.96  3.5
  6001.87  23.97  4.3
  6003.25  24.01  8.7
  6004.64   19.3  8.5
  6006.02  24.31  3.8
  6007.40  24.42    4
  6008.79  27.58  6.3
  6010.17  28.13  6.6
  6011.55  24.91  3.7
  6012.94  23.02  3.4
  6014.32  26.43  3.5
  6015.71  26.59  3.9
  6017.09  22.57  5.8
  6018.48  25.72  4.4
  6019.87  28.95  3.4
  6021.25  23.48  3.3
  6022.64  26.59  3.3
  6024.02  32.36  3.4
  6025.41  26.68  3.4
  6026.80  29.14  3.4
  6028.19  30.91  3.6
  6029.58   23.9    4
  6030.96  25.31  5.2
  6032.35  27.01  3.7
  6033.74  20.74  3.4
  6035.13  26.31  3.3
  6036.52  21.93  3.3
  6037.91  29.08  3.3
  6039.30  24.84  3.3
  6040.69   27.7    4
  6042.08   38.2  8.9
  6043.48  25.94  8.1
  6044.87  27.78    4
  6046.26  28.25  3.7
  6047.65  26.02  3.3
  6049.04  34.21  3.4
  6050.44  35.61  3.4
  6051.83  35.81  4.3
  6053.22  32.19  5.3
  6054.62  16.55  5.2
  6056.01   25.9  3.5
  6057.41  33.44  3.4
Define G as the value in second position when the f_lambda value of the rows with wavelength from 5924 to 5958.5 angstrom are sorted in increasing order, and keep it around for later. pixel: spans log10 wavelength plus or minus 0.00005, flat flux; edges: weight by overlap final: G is 18.87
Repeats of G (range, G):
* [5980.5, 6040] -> 20.74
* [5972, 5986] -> 23.53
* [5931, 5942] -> 23.86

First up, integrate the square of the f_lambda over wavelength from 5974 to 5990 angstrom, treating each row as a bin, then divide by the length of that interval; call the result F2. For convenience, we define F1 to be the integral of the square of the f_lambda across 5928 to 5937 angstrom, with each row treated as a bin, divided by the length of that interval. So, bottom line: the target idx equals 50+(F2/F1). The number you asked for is 51.1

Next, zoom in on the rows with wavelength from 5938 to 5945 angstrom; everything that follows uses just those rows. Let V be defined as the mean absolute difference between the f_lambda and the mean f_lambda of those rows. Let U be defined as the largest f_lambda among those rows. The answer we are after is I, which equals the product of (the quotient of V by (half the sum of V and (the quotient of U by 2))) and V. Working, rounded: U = 27.84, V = 1.2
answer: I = 0.2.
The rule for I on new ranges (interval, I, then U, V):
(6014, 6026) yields 0.4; 32.36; 1.8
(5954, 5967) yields 1.7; 34.72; 4.3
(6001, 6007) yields 0.5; 24.31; 1.8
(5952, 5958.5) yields 1.4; 34.39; 3.8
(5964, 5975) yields 1.2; 30.23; 3.3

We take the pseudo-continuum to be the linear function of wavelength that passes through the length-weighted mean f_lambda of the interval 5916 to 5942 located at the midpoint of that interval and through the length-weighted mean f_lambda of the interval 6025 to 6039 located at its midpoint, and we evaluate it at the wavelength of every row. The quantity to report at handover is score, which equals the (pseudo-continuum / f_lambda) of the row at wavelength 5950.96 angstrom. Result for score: 1.07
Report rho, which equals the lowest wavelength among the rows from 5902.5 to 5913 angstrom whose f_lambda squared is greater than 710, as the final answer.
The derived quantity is 5909.99 angstrom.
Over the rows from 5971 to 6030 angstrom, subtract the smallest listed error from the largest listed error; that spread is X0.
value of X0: 5.4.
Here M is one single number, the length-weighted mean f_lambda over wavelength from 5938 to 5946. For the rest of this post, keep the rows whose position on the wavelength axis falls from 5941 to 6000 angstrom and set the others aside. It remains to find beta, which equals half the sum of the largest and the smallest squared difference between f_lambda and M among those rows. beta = 45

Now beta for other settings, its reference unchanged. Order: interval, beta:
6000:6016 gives 26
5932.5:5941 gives 63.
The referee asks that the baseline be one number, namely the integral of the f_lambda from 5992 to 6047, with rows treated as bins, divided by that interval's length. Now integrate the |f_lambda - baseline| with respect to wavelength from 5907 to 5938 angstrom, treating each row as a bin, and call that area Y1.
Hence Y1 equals 109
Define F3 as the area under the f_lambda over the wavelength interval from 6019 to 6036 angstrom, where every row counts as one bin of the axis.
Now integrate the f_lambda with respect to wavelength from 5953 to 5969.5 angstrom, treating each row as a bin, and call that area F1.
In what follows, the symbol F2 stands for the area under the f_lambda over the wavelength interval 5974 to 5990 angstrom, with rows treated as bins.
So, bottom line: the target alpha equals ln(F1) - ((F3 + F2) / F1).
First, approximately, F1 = 441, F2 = 466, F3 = 454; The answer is 4.00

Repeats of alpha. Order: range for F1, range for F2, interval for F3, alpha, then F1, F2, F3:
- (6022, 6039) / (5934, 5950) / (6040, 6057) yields 4.05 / 453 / 434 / 503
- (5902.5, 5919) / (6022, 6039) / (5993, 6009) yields 3.92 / 410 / 453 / 408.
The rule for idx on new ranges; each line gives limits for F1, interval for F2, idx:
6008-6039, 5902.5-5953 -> 51.0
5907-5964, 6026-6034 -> 51.0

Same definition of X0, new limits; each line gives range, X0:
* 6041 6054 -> 5.6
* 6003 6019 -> 5.3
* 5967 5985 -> 2.8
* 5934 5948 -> 5.7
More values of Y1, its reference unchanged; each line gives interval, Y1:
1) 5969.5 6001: 102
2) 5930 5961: 86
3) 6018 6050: 90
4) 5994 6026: 77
